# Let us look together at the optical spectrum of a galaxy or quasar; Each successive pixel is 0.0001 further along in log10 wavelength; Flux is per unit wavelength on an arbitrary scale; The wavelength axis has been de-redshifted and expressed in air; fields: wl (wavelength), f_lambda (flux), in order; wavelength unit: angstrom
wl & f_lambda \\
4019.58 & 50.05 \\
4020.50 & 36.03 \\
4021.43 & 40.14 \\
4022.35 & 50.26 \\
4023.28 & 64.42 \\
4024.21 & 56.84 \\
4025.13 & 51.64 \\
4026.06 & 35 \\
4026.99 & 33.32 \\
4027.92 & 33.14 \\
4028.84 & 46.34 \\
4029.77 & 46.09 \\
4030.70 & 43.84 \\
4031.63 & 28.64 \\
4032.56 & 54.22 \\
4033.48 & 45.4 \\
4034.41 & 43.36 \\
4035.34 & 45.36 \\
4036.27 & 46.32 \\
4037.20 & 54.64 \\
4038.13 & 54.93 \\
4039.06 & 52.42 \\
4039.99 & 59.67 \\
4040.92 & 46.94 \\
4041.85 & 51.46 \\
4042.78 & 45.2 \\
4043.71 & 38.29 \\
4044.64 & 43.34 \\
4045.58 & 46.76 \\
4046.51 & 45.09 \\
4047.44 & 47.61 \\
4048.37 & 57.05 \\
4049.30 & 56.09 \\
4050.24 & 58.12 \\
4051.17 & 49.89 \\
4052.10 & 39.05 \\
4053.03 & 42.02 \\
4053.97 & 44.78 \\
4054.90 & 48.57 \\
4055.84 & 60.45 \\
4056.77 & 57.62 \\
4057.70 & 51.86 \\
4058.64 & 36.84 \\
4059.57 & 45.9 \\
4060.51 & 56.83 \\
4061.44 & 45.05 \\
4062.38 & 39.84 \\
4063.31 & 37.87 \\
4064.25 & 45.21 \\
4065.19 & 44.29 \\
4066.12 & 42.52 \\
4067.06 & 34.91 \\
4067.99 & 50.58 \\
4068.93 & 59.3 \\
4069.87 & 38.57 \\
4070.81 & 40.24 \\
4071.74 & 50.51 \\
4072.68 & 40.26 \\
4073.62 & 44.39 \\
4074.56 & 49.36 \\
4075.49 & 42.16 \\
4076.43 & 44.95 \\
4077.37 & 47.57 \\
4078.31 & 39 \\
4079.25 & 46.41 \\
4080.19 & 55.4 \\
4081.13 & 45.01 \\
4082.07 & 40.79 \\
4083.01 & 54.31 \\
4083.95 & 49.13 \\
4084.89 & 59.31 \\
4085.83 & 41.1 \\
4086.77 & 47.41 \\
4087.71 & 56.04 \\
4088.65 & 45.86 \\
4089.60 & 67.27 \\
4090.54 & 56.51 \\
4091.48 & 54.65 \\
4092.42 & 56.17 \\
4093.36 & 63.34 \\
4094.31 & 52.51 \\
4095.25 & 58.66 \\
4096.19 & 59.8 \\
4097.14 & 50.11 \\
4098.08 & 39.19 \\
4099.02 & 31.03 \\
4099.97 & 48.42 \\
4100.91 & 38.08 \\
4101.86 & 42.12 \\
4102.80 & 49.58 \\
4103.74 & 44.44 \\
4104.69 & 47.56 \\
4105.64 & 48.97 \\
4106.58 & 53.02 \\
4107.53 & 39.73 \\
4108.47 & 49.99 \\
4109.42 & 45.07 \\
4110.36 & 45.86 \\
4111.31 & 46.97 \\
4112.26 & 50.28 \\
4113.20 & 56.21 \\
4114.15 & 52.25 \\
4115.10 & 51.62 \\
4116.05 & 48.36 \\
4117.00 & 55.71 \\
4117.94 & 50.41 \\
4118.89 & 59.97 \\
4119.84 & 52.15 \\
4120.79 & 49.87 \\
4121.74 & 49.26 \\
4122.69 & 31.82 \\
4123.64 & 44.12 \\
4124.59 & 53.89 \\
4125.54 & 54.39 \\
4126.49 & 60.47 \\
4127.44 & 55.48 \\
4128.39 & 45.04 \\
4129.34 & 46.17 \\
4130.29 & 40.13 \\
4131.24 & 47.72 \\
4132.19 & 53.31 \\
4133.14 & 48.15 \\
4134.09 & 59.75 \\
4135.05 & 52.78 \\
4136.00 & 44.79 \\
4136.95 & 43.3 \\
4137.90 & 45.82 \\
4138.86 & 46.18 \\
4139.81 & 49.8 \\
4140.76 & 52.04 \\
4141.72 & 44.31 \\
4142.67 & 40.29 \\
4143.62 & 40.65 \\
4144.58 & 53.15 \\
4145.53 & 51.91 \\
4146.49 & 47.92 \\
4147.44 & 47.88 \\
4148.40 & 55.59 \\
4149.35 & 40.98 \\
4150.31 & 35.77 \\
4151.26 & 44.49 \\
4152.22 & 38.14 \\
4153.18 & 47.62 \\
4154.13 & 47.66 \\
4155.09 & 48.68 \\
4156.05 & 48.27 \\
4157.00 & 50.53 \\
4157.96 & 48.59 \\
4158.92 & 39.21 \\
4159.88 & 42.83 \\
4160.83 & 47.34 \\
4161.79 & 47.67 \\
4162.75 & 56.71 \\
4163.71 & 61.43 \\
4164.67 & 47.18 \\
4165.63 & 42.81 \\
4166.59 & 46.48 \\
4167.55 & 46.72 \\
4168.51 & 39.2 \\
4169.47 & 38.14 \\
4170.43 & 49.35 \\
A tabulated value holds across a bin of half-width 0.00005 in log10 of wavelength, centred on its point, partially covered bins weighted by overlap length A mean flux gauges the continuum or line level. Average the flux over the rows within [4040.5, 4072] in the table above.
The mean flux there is 47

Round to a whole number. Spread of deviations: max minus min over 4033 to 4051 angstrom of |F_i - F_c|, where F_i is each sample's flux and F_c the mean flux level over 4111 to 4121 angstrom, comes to 14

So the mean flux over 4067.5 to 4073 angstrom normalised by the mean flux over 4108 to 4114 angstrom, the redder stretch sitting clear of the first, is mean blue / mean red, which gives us 0.95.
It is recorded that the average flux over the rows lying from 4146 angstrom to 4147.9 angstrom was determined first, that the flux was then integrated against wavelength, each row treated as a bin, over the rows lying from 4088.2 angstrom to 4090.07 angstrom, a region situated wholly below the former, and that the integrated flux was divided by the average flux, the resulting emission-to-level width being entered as 2.2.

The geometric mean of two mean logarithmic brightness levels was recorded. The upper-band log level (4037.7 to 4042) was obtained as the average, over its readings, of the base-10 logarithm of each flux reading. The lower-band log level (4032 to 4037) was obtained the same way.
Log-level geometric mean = 1.70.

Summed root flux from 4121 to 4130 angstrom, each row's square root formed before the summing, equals 63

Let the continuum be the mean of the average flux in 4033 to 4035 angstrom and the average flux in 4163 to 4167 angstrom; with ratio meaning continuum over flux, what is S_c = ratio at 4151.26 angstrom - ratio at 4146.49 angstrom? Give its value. 0.1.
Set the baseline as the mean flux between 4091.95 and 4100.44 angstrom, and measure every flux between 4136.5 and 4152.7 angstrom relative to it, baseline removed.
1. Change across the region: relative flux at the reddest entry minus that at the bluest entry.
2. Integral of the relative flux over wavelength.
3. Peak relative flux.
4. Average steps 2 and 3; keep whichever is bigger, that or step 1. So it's -5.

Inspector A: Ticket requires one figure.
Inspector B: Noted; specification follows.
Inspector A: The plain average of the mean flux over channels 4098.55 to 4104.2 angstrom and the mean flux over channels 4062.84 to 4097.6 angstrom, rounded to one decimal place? 45.6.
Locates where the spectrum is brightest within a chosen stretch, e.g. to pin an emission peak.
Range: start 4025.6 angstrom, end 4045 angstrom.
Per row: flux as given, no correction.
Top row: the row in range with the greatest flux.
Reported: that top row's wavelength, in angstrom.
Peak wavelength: 4039.99 angstrom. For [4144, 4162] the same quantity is 4148.40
